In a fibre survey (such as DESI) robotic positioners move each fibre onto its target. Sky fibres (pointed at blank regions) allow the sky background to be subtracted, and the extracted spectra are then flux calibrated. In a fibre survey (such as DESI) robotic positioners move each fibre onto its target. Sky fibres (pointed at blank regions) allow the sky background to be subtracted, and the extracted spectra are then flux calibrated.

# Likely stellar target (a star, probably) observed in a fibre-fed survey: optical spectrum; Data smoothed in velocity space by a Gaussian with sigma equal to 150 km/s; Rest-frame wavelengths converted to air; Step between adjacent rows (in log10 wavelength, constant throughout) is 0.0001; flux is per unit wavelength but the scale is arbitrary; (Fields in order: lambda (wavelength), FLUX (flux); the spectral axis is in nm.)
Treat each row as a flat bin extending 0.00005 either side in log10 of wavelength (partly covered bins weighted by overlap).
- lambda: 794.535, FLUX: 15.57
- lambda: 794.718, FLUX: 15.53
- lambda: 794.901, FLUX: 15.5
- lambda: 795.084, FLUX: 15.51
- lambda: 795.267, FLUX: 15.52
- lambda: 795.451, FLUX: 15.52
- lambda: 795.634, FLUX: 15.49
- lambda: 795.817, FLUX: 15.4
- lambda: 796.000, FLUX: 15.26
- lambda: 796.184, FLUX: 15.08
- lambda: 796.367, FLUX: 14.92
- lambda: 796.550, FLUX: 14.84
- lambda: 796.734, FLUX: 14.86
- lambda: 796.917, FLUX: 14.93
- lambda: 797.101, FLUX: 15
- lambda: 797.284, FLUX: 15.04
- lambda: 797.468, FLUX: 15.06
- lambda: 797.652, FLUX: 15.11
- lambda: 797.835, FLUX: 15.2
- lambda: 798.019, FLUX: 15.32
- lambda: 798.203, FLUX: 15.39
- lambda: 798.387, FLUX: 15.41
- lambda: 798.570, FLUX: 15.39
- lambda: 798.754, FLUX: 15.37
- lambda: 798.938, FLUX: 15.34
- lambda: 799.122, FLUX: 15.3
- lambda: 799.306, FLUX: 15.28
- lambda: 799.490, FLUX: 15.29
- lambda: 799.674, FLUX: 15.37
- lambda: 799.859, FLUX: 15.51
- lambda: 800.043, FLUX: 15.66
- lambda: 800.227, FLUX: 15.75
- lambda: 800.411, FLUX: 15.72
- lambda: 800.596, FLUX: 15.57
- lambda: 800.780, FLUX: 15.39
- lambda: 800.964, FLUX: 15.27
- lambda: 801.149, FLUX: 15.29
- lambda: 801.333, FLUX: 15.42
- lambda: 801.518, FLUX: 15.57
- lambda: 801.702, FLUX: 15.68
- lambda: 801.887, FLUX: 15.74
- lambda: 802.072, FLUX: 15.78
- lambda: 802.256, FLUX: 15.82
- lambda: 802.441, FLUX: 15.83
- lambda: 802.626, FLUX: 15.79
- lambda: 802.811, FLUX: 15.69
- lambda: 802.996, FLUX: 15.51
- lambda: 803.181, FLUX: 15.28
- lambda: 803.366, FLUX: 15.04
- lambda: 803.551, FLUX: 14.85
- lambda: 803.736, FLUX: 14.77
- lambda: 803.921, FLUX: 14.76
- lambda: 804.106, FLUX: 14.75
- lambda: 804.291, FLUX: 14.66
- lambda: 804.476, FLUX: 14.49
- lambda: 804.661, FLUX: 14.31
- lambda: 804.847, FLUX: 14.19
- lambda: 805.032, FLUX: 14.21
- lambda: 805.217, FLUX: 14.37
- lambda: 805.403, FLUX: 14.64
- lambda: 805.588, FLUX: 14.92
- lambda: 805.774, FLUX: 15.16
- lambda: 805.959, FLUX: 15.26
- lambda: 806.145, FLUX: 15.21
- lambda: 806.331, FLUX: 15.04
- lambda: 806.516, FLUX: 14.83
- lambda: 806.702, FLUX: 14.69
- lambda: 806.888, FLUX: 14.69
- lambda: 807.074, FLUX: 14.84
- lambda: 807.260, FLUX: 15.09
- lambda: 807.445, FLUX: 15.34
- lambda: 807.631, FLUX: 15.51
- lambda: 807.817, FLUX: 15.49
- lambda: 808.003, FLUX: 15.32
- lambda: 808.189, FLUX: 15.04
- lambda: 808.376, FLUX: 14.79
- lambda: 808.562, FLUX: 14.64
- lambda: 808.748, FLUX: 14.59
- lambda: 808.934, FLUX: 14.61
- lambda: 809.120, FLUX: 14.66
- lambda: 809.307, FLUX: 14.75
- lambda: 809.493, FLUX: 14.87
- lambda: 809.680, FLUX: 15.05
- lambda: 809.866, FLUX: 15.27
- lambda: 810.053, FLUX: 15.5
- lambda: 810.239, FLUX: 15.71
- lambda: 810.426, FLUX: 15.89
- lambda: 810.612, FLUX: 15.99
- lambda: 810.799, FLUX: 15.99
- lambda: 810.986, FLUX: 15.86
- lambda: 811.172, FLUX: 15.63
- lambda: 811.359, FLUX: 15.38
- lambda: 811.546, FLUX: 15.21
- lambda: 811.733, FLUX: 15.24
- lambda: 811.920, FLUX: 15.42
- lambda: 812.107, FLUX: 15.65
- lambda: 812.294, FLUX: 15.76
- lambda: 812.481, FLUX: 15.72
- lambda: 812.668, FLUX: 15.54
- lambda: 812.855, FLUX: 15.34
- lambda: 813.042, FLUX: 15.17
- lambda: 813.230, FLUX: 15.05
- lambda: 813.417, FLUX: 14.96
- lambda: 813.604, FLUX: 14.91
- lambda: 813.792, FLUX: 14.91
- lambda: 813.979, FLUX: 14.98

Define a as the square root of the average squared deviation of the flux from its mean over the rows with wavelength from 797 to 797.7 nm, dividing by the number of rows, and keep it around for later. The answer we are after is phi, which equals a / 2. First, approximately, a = 0.04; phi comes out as 0.02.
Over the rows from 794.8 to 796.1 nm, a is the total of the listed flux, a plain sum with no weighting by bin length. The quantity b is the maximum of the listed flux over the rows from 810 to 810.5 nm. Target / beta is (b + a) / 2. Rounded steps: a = 108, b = 15.89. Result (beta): 62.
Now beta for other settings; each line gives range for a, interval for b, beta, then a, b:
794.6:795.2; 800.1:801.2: 31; 47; 15.75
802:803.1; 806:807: 55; 94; 15.21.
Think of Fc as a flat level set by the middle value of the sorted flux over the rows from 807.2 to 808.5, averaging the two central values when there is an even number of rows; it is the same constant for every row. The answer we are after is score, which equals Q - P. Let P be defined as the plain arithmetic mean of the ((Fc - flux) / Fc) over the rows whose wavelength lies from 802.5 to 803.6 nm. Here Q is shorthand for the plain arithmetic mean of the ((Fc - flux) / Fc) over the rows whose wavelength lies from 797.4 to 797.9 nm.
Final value 0.02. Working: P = -0.003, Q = 0.013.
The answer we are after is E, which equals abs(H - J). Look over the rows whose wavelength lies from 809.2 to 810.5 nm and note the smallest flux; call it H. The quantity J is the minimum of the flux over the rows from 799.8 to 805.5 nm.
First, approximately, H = 14.75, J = 14.19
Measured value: 0.56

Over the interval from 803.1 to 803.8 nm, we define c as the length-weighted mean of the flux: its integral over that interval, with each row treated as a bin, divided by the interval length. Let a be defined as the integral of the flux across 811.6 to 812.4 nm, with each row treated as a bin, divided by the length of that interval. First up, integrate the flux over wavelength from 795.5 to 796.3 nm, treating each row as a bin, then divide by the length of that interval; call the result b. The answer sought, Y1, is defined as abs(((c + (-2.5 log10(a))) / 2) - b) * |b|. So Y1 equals 143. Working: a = 15.50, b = 15.3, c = 15.0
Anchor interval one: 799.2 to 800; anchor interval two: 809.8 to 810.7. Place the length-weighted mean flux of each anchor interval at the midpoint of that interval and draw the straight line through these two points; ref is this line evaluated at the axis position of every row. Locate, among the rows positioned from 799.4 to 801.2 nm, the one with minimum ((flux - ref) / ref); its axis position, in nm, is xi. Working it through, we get 800.964 nm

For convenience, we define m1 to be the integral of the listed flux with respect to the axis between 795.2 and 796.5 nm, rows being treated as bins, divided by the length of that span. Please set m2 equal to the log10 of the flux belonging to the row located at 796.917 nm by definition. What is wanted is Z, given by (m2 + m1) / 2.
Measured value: 8.2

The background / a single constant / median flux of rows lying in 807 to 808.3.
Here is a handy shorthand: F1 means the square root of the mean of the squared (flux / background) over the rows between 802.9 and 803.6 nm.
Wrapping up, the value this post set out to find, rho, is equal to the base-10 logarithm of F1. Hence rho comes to -0.004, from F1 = 0.99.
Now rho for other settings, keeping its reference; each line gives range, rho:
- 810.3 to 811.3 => 0.015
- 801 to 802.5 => 0.009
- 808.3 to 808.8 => -0.019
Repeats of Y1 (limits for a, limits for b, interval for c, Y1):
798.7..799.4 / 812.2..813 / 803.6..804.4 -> 151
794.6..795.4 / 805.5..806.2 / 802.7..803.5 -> 135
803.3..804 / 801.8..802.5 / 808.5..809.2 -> 157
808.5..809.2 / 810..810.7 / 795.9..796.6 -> 154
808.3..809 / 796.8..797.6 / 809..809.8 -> 136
